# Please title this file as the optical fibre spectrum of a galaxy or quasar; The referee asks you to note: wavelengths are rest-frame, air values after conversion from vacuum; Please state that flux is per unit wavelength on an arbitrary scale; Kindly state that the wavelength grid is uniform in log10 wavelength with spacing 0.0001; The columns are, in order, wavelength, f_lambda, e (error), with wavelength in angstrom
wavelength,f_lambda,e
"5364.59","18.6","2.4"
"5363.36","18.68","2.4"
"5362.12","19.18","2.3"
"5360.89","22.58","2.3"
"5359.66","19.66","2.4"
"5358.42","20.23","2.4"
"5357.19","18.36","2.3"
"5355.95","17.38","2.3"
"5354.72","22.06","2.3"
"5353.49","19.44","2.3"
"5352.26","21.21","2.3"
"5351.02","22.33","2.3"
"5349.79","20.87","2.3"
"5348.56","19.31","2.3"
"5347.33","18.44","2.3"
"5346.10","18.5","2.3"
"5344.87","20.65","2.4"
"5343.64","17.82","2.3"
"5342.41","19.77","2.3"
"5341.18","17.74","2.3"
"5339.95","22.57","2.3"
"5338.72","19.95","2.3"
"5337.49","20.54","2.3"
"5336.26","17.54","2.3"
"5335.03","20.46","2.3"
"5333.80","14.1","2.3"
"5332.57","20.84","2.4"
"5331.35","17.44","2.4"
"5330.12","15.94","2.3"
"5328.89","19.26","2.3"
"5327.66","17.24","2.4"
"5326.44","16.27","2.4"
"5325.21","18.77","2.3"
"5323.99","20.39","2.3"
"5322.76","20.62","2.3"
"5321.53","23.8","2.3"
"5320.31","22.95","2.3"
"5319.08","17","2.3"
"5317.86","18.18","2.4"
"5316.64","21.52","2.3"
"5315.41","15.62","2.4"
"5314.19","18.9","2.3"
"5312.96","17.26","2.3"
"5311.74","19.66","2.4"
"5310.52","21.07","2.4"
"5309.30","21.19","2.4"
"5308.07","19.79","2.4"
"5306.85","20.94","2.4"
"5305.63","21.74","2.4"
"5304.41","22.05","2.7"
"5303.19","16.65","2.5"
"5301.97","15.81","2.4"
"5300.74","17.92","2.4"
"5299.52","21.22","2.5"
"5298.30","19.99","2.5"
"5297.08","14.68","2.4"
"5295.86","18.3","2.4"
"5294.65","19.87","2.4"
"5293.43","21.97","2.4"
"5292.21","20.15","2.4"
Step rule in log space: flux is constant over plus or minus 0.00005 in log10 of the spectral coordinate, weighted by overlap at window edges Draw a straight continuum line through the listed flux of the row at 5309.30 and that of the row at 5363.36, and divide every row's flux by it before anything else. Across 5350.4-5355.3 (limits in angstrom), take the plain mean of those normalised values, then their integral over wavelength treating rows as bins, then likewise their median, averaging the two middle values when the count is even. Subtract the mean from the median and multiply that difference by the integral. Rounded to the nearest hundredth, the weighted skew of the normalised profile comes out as 0.12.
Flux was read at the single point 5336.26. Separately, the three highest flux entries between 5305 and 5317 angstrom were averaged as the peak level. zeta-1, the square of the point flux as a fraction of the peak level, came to 0.67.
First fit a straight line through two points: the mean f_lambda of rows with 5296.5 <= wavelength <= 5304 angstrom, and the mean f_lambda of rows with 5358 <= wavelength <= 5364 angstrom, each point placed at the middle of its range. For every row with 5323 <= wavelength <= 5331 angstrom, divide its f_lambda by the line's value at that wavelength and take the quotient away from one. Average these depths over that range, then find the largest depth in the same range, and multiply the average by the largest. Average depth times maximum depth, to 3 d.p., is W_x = 0.006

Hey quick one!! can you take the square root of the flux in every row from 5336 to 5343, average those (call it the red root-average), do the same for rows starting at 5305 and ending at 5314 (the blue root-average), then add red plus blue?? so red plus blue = 8.93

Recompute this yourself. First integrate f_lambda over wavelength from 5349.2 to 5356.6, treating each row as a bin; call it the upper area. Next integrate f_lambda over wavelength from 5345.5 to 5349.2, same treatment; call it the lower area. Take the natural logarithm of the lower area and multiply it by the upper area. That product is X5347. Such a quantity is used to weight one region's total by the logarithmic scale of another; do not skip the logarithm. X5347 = 644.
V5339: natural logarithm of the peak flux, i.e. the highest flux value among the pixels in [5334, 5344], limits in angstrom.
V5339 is 3.12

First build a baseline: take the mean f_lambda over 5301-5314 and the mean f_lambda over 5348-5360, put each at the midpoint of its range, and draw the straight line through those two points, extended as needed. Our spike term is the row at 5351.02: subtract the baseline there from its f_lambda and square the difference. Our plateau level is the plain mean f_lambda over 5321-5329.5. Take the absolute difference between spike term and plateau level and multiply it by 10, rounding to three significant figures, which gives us 143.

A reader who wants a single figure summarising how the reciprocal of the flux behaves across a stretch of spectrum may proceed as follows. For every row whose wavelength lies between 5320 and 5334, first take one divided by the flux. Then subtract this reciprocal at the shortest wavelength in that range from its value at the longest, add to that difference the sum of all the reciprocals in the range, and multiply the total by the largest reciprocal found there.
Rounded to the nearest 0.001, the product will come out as 0.048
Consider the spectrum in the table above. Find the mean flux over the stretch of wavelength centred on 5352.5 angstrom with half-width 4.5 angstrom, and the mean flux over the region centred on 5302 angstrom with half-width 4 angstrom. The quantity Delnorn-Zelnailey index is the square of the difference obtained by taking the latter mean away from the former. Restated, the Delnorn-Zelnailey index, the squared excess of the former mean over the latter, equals 1.1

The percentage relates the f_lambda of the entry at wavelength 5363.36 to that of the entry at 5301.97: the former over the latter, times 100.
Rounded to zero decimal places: 118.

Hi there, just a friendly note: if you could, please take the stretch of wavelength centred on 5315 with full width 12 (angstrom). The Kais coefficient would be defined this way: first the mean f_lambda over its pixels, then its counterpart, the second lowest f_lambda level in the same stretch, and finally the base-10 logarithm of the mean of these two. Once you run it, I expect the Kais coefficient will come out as 1.26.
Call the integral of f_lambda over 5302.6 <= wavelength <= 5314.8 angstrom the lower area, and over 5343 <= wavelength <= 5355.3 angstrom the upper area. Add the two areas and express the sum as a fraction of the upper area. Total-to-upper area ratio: 1.99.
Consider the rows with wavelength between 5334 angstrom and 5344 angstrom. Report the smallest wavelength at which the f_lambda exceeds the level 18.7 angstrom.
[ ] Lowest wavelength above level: 5335.03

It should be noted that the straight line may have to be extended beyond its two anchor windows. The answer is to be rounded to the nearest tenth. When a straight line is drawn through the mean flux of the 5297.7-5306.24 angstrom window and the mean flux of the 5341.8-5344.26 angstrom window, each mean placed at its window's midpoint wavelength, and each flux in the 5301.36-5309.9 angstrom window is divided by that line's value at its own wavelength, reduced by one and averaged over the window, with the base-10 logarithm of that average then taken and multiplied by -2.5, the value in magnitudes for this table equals 4.1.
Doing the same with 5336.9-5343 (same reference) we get 2.9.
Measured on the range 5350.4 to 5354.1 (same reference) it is 2.3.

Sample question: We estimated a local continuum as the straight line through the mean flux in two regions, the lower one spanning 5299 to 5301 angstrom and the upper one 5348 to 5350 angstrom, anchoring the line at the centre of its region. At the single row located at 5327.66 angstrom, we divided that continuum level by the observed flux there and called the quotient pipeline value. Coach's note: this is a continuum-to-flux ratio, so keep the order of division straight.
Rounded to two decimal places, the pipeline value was 1.15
